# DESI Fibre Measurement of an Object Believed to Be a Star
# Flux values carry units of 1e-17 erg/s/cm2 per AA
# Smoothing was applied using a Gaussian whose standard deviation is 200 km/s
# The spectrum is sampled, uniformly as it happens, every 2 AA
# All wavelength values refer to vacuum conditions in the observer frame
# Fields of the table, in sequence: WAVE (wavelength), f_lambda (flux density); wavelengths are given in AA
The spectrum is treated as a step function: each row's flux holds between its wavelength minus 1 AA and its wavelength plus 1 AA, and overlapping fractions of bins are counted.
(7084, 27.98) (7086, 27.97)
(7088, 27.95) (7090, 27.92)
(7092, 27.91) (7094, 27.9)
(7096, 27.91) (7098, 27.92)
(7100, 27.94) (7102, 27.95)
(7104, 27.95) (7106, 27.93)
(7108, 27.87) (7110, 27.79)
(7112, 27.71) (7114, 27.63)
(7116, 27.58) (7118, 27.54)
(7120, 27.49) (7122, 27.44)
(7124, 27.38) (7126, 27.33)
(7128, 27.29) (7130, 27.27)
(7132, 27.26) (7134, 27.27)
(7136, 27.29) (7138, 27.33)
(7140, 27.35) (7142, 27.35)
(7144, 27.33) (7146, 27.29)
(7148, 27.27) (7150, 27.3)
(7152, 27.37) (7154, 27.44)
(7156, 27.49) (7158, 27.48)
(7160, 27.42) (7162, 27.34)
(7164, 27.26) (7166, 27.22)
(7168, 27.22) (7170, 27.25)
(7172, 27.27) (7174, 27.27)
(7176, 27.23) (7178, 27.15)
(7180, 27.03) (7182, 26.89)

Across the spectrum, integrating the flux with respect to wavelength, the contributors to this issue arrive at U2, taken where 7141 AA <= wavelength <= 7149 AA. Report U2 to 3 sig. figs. 218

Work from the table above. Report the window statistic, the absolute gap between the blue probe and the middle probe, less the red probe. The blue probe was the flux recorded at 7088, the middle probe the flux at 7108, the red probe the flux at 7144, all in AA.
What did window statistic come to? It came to -27.25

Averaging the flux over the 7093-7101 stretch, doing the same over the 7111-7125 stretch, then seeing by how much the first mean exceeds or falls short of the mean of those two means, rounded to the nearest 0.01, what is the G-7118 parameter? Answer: 0.19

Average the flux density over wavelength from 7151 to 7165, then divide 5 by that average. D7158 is 0.182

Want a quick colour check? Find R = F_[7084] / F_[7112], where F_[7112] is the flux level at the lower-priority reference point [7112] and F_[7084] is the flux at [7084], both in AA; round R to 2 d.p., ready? 1.01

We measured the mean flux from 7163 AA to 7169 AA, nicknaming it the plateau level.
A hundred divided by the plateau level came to 3.67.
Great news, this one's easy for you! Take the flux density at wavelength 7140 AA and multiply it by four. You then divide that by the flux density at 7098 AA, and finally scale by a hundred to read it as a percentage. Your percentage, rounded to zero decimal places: 392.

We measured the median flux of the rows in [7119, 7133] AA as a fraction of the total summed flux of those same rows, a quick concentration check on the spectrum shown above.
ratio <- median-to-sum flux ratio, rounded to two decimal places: 0.14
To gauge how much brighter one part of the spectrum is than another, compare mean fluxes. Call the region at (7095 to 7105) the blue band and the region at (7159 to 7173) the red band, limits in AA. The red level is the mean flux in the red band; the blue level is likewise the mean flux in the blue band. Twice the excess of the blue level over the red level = 1.3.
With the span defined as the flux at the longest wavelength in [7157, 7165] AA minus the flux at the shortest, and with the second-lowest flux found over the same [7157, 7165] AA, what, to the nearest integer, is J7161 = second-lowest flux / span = -124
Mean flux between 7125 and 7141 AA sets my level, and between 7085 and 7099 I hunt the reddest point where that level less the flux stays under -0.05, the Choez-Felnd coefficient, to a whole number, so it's 7098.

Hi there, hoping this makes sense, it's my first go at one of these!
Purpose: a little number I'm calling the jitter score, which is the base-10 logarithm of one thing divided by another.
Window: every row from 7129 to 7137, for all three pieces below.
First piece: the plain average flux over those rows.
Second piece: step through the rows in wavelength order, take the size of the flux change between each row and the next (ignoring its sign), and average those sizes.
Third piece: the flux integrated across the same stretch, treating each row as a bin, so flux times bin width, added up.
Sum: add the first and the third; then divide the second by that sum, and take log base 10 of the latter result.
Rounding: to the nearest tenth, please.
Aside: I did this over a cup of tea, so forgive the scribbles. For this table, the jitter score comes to -4.3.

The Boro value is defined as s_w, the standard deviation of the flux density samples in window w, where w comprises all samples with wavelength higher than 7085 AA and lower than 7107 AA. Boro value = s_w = 0.02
